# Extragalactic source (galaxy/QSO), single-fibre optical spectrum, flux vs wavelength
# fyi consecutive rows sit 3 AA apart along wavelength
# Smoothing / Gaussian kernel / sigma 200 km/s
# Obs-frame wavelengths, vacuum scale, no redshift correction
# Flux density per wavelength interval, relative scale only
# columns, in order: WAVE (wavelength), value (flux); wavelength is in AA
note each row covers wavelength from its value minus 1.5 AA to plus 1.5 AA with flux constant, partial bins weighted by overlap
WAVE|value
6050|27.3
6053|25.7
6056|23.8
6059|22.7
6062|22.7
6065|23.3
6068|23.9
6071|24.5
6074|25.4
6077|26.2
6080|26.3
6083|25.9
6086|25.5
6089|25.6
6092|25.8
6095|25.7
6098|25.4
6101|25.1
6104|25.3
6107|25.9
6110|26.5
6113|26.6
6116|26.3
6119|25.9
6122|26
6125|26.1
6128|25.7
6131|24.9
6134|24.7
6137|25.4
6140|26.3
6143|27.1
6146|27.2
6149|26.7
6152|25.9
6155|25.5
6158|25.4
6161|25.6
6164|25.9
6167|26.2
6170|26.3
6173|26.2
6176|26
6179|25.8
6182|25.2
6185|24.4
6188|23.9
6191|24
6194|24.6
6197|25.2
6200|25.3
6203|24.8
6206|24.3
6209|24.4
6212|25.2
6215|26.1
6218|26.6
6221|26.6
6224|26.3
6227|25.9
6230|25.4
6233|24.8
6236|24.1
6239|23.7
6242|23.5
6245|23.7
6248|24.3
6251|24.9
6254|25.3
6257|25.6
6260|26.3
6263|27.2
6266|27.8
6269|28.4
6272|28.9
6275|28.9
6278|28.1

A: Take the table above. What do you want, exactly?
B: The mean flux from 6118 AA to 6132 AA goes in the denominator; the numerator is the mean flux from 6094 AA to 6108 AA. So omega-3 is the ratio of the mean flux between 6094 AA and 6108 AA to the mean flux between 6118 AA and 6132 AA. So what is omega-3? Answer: 0.99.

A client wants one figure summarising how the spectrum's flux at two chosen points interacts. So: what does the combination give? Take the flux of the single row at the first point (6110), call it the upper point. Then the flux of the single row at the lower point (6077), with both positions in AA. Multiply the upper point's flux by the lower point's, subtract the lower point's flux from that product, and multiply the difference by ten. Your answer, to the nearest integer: 6681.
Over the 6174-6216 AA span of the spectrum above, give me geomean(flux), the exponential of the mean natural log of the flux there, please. 24.93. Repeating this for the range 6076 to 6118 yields 25.86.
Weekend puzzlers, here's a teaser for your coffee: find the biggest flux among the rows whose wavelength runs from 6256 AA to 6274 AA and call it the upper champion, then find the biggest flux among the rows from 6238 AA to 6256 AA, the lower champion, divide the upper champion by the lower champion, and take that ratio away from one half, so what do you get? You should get -0.642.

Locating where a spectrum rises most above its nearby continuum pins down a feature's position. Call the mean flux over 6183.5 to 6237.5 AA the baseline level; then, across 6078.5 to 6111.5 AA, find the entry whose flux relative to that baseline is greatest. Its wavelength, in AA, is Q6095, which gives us 6110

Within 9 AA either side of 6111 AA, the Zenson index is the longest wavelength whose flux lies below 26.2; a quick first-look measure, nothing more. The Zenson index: 6119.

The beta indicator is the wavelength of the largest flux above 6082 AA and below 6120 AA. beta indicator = 6113 AA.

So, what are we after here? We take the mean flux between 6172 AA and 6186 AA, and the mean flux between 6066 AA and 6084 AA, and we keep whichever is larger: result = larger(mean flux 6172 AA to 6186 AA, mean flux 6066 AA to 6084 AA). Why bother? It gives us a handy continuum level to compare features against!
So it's 25.5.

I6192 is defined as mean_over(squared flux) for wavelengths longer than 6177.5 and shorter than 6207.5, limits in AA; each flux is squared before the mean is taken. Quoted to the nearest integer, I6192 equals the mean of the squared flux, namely 613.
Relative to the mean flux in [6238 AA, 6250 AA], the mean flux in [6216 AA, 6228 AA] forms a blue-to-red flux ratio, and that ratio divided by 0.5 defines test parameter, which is 2.21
